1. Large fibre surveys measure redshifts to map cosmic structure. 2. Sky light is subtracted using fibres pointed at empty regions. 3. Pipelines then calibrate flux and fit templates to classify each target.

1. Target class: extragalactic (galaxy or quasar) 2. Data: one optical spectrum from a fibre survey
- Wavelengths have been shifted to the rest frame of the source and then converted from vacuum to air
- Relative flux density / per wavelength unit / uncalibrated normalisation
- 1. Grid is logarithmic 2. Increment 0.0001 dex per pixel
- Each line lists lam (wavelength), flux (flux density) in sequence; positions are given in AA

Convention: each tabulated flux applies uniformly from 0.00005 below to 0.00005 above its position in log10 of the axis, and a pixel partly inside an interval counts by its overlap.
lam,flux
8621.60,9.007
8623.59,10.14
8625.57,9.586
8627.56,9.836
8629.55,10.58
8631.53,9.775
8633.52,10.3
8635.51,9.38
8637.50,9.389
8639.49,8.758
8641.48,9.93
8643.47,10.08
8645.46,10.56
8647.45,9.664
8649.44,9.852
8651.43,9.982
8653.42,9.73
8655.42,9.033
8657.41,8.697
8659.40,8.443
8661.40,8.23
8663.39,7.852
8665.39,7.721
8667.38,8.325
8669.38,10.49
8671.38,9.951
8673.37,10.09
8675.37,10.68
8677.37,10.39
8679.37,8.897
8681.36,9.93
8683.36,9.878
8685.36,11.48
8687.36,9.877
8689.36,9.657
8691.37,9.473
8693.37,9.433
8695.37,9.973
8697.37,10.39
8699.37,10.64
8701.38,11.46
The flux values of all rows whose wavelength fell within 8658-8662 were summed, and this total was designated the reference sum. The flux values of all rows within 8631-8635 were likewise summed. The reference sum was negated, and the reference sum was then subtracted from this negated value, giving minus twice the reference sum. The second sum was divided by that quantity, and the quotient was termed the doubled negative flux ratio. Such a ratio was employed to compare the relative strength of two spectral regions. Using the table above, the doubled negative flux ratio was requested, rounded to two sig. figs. -0.60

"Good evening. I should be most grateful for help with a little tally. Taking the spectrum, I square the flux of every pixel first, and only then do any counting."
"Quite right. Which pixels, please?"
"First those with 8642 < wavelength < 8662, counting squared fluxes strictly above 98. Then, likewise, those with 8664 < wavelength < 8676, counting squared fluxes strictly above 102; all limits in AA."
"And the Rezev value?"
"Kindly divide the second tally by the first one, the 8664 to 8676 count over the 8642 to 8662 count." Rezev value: 0.7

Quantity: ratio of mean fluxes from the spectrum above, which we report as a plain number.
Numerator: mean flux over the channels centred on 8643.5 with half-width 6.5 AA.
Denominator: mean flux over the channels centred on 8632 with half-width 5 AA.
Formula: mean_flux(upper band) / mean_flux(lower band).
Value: 0.98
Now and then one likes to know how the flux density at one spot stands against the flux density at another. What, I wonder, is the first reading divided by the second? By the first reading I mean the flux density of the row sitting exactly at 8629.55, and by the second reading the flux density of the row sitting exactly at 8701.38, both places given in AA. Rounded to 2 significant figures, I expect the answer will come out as 0.92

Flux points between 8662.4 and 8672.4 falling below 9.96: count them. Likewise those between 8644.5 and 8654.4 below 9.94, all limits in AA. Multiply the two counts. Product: 12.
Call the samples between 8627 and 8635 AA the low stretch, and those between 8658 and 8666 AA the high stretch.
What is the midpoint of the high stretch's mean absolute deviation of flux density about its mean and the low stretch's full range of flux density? 0.5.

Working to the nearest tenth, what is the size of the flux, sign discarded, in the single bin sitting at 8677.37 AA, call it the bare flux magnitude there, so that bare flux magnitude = 10.4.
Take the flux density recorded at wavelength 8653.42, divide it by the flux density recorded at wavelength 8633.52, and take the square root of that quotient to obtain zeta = 0.97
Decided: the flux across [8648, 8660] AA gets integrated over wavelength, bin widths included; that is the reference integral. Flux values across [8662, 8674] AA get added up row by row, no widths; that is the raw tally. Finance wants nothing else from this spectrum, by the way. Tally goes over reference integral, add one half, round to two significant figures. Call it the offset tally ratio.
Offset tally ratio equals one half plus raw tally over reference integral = 0.99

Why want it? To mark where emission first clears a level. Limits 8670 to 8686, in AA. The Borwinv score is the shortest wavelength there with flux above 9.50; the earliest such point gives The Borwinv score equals 8671.38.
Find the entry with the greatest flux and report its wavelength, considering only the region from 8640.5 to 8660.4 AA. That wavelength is 8645.46 AA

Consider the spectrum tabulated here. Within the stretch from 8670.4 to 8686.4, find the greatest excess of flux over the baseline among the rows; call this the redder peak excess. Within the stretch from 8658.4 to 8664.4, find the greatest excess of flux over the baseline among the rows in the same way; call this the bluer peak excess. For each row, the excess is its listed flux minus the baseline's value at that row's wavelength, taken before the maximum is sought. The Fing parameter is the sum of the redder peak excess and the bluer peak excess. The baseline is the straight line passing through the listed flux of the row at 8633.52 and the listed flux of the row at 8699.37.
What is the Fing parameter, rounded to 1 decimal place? -1.1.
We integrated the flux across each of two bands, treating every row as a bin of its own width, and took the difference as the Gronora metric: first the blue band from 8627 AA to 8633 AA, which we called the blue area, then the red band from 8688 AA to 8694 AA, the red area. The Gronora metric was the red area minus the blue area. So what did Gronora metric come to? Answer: -3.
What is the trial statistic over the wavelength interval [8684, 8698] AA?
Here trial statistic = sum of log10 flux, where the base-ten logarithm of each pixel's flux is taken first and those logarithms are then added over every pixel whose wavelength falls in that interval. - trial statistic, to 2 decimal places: 7.01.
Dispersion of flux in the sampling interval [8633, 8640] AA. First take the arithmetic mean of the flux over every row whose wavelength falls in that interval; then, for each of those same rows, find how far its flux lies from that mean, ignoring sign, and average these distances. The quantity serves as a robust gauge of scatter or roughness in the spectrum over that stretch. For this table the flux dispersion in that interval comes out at 0.42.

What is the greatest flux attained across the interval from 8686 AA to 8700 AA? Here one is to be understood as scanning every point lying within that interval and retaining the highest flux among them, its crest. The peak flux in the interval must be 10.64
